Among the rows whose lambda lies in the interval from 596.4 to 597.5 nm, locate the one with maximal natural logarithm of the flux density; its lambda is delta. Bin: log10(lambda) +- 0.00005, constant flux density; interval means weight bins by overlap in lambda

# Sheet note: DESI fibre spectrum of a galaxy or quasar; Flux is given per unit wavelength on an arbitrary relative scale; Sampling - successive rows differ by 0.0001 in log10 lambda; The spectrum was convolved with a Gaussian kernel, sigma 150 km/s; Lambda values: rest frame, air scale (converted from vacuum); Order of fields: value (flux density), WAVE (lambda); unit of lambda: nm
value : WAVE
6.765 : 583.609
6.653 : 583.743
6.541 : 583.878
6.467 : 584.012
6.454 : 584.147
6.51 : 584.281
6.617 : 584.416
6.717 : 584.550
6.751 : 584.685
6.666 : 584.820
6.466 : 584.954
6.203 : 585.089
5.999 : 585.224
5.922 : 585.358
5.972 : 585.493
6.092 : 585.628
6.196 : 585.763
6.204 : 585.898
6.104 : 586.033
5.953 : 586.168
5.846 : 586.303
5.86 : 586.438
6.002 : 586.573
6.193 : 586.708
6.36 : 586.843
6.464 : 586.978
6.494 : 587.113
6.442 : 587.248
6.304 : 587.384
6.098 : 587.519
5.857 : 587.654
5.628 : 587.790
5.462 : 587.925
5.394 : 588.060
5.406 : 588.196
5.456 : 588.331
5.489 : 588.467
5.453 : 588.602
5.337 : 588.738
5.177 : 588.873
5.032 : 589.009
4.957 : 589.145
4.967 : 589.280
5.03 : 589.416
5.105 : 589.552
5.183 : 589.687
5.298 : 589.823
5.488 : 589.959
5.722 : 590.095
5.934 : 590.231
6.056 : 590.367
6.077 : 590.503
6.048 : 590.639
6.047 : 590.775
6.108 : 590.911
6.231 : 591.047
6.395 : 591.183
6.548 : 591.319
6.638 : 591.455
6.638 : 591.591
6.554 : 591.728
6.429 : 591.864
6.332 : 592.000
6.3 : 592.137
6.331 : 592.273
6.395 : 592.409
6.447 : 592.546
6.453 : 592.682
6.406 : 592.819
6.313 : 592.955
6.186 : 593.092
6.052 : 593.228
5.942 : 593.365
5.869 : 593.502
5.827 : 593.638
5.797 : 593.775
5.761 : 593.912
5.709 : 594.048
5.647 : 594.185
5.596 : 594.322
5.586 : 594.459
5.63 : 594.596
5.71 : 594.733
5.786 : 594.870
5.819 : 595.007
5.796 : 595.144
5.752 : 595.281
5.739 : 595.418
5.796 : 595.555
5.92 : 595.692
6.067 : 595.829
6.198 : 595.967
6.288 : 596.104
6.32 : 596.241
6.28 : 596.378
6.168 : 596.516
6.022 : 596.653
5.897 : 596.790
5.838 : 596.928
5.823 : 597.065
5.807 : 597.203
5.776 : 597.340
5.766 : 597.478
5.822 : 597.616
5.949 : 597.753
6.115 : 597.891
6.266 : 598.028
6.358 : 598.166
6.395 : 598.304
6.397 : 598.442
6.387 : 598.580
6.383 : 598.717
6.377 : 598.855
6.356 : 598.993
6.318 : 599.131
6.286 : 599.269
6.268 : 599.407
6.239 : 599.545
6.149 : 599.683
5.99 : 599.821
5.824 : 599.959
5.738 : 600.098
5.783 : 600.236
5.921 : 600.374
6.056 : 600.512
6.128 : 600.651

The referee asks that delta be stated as 596.516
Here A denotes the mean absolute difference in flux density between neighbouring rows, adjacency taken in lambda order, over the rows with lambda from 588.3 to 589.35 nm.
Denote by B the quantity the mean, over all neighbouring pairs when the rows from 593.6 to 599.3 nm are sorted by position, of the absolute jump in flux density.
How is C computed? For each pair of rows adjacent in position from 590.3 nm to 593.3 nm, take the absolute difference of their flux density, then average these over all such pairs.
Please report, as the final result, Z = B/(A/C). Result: 0.053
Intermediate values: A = 0.082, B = 0.059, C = 0.073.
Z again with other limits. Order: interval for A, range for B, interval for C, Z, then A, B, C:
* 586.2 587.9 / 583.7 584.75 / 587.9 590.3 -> 0.051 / 0.138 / 0.071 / 0.098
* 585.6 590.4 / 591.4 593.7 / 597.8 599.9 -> 0.030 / 0.113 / 0.070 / 0.049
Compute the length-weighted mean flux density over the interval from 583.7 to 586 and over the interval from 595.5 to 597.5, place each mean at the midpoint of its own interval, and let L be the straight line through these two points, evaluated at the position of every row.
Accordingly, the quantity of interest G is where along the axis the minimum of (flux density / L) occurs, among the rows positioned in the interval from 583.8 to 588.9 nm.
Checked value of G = 588.873 nm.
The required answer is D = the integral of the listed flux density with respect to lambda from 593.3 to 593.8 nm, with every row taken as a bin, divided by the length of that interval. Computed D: 5.86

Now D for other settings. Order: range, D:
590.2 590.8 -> 6.04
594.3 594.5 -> 5.59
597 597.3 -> 5.81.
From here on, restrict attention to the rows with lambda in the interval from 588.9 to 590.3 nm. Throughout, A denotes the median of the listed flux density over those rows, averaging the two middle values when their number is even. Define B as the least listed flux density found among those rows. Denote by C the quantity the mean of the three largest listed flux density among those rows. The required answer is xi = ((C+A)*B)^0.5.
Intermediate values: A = 5.14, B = 4.957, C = 5.7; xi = 7.34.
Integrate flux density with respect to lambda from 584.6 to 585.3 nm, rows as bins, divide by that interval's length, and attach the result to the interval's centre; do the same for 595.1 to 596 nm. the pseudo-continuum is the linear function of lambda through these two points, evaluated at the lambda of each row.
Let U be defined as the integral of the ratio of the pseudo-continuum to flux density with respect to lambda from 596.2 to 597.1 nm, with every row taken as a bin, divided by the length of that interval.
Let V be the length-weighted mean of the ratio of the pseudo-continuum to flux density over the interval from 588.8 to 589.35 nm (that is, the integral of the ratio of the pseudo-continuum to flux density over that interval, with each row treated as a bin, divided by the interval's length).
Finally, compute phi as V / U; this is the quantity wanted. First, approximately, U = 0.96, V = 1.23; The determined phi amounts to 1.28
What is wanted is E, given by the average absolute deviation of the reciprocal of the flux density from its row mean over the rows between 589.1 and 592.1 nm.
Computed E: 0.0152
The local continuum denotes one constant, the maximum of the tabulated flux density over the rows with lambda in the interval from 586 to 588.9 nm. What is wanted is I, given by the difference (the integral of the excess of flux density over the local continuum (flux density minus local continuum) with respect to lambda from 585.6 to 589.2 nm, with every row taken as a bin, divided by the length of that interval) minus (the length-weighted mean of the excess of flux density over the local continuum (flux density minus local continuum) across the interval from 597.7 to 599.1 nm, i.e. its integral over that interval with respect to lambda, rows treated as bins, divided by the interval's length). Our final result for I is -0.5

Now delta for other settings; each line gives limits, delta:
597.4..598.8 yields 598.442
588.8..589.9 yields 589.823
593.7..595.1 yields 595.007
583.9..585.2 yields 584.685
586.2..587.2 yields 587.113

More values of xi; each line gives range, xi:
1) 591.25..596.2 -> 8.39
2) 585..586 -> 8.53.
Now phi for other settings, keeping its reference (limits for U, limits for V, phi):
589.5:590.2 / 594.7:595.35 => 0.89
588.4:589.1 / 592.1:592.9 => 0.80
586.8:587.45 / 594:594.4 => 1.07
